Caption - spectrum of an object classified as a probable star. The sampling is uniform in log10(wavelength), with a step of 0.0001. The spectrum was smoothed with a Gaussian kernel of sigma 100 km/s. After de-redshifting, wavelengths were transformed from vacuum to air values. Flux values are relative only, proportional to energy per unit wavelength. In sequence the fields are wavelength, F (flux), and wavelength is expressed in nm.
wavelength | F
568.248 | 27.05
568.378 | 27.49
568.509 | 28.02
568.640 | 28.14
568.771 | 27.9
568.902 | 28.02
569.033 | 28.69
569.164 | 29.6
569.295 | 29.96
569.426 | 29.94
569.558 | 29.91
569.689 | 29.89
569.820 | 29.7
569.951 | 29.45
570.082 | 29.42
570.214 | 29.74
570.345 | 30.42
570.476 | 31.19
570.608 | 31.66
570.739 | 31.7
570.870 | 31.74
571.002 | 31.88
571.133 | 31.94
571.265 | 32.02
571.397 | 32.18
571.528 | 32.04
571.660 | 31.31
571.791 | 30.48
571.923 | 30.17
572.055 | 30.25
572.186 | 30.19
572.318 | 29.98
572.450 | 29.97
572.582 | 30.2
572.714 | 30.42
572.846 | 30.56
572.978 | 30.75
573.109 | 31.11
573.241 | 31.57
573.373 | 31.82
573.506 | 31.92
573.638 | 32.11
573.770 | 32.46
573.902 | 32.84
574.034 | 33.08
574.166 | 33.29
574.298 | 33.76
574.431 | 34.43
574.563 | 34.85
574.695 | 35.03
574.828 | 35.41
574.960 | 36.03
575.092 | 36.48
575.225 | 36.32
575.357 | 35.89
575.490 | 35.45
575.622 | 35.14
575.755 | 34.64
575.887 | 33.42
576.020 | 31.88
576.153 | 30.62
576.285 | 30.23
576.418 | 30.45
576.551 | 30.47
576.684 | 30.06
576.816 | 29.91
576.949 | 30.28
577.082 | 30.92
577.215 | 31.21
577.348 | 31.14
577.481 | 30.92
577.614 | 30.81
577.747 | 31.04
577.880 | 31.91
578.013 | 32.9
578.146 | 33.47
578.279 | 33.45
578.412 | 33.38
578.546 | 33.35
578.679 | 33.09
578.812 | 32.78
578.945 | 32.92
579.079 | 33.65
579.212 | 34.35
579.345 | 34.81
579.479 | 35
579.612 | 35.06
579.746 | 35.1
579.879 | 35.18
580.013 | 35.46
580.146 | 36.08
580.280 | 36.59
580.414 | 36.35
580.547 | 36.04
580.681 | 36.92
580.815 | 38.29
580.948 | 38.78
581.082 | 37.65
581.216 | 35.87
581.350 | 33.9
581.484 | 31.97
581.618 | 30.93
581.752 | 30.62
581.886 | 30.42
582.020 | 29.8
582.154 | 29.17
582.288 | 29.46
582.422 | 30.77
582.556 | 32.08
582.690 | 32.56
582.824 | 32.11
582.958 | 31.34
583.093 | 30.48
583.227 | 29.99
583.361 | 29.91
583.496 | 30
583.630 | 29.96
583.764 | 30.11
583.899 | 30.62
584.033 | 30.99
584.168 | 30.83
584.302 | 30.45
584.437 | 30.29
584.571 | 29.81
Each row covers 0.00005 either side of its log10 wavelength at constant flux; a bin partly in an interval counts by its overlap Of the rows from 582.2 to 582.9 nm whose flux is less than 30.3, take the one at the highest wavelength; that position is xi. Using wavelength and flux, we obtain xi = 582.288 nm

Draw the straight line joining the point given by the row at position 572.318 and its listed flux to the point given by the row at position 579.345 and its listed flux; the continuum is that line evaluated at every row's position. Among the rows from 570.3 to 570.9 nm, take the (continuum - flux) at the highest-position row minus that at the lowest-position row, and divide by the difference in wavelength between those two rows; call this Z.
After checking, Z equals -2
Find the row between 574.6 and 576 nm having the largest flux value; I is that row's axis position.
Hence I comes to 575.092 nm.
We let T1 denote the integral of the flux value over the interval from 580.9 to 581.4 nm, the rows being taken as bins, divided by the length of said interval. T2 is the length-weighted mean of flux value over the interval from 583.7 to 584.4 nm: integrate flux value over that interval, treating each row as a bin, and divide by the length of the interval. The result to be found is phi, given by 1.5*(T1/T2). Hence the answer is 1.8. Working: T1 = 37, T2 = 30.6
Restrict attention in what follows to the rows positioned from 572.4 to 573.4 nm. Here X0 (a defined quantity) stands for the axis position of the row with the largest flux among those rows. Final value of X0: 573.373 nm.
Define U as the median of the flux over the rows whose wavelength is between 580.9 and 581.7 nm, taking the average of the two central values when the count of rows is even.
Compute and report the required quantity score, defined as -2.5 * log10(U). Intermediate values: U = 35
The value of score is -3.86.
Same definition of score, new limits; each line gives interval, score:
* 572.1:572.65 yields -3.70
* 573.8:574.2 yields -3.80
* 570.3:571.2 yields -3.75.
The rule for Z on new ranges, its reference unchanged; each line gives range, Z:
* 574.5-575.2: -2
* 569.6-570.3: 1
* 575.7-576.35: 9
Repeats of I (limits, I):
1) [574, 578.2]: 575.092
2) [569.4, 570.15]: 569.426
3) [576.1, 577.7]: 577.215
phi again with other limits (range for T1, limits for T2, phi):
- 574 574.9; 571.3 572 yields 1.6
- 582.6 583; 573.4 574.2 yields 1.5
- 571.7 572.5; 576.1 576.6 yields 1.5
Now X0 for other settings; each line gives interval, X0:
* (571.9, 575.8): 575.092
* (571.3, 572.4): 571.397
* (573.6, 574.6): 574.563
